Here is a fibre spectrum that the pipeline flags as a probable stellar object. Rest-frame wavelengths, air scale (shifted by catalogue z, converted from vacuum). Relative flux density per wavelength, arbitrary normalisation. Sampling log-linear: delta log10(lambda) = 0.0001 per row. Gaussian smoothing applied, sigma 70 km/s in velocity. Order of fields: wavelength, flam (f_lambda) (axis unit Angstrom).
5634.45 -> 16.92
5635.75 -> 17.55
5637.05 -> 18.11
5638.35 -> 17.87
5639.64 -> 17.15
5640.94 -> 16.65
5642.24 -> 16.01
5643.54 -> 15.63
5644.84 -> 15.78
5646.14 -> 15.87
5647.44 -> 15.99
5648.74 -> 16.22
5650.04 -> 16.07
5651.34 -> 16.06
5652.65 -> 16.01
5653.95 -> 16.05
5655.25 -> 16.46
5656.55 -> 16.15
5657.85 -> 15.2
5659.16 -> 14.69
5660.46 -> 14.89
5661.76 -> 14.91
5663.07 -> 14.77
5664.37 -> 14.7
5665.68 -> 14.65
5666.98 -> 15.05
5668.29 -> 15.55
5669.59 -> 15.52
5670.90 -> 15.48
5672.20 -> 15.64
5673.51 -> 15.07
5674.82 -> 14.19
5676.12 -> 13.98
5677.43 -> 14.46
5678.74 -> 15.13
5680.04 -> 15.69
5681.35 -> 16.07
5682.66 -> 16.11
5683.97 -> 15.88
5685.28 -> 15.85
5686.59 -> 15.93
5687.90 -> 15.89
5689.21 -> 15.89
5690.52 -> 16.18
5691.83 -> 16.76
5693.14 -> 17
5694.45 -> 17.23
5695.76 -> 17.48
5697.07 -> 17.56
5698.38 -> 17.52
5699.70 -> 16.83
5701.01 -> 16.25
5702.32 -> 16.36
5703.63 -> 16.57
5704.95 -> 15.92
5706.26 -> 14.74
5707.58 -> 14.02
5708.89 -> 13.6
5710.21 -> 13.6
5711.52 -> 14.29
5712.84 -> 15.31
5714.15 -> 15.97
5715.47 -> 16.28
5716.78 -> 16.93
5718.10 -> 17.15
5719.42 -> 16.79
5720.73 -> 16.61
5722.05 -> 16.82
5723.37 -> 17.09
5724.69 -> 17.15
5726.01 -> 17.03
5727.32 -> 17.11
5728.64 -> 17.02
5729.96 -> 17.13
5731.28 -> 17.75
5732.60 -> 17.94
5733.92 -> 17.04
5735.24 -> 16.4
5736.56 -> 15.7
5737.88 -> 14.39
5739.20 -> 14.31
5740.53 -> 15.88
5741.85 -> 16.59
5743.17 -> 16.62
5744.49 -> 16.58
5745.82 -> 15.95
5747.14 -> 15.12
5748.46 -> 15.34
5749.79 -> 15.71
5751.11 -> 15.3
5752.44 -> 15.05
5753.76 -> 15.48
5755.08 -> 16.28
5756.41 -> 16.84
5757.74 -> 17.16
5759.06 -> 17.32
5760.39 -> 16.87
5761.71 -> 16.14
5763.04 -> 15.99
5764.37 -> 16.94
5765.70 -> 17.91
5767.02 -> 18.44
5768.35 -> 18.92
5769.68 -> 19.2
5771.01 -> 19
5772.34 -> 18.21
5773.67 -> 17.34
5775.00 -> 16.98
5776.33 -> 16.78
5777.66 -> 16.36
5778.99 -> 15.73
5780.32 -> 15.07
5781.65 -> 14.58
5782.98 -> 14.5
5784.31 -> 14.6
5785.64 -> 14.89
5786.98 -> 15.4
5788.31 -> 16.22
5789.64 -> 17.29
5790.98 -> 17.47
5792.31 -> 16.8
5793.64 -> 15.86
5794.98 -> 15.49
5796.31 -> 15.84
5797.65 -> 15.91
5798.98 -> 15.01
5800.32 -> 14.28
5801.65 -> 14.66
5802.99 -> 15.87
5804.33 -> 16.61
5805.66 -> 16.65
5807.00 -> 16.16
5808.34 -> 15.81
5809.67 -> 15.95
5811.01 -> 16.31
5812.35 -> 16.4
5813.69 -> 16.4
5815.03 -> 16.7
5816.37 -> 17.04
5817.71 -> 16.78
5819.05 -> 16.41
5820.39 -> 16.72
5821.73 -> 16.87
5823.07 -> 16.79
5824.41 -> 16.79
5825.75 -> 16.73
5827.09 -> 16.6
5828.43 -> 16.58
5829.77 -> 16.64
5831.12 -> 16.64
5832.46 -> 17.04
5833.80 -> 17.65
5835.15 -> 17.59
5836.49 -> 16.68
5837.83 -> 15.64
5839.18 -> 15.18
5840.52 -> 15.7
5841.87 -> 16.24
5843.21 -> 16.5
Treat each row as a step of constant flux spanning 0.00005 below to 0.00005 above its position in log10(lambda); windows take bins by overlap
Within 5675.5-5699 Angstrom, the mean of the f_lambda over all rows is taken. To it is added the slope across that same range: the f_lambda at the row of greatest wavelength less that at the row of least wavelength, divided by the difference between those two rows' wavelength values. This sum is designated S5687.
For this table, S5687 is 16.3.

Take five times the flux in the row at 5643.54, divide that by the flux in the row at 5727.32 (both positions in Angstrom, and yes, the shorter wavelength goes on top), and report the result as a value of 4.57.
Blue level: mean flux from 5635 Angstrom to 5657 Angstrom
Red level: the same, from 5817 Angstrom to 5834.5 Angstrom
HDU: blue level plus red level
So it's 33.2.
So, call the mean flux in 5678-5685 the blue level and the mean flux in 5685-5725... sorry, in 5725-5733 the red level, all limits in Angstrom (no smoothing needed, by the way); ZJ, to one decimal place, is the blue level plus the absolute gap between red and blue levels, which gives 17.3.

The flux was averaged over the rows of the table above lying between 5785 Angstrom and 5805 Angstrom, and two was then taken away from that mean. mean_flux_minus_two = 13.84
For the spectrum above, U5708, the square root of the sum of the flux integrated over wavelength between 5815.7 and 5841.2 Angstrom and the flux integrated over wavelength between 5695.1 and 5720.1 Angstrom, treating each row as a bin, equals 28.7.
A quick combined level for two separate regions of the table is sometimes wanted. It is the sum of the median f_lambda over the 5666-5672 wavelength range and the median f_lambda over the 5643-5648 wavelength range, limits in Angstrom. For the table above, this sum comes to 31.3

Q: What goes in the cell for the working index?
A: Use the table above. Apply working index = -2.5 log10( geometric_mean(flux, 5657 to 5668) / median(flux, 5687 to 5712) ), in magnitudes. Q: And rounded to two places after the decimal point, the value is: 0.10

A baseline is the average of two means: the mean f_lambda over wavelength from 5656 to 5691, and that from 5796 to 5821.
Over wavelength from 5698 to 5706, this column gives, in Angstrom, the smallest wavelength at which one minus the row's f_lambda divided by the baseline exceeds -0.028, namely 5704.95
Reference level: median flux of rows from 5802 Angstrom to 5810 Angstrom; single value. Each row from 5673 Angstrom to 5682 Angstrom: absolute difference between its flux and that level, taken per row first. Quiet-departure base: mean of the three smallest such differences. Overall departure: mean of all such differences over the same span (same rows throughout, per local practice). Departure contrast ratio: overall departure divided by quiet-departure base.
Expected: 2.6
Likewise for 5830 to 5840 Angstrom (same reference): 1.7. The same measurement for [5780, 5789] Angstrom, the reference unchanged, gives 1.8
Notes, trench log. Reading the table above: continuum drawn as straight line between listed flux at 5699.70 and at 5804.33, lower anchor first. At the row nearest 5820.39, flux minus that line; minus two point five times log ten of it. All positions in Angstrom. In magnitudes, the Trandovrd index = 2.1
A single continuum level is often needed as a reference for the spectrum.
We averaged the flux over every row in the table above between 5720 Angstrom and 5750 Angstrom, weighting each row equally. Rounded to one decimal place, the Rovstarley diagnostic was 16.4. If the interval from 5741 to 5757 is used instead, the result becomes 15.9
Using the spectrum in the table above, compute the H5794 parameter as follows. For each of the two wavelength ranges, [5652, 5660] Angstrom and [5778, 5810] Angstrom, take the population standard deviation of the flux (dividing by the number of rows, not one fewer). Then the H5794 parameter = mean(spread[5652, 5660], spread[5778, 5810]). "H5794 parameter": 0.74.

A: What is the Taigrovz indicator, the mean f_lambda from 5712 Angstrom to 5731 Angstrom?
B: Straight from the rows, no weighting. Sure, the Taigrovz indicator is 16.7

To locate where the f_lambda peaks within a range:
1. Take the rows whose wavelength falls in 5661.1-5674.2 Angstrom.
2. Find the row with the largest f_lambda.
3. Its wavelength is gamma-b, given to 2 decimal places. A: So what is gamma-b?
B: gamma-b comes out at 5672.20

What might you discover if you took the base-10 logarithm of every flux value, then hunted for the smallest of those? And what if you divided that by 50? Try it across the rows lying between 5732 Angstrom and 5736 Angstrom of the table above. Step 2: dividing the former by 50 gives 0.0243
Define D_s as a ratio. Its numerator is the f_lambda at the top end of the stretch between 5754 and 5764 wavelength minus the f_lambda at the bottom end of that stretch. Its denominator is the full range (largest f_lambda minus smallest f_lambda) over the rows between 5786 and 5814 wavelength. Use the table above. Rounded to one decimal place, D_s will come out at -0.1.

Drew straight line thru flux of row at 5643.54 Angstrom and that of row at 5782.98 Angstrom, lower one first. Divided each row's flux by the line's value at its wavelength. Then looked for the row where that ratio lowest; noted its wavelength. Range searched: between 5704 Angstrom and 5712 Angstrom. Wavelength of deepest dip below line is 5708.89 Angstrom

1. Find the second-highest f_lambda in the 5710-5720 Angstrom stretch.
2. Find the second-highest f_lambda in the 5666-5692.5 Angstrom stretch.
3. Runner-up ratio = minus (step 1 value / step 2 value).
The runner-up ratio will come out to -1.05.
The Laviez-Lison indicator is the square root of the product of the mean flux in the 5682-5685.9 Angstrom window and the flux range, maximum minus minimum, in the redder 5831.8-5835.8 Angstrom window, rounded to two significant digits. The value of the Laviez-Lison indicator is 3.1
